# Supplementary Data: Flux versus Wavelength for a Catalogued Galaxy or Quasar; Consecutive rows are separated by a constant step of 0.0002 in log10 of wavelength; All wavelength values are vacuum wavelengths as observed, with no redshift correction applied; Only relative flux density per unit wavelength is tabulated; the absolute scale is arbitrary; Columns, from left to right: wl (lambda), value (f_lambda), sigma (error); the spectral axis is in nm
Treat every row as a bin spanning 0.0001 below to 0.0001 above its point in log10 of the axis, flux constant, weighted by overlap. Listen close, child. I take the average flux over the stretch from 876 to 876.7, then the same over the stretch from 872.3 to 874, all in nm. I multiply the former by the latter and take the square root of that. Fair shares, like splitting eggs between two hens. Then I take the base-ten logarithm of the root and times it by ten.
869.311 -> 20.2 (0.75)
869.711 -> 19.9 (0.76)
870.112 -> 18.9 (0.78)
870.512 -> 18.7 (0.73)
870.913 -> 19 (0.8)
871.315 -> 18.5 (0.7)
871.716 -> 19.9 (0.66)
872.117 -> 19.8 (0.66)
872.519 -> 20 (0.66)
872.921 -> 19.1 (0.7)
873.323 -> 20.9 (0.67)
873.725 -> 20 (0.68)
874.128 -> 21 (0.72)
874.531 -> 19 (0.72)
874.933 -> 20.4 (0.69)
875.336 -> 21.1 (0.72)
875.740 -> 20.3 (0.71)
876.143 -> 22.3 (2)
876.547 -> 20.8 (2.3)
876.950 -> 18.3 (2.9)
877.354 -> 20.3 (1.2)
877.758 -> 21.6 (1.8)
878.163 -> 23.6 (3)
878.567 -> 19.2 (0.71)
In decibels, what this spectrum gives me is 13.17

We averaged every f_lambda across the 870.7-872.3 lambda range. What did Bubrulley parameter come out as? 19.3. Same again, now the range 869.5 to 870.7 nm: 19.2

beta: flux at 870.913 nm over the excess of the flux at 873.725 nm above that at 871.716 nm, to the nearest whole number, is 190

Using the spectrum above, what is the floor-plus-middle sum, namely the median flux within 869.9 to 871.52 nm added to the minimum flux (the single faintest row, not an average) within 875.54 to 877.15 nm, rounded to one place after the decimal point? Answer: 37.1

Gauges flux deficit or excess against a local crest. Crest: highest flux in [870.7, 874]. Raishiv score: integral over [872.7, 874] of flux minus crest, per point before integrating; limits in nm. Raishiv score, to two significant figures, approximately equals -1.1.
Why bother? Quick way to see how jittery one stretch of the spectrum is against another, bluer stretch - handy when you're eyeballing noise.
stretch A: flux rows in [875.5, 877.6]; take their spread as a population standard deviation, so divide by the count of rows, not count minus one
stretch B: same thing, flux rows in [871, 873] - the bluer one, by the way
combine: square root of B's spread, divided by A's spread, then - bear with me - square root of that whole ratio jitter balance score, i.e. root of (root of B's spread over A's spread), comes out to 0.77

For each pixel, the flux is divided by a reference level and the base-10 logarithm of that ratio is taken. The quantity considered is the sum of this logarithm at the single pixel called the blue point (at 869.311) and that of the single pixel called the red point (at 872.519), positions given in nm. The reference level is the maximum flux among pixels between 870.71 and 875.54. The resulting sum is -0.04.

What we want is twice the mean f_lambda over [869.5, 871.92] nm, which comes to 38.3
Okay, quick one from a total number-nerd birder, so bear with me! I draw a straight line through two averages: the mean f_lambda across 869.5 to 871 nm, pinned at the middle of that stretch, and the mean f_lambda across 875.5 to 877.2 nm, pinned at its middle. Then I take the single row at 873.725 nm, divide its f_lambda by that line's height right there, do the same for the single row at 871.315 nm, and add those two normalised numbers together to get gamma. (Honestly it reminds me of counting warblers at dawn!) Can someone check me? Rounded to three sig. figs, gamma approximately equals 1.96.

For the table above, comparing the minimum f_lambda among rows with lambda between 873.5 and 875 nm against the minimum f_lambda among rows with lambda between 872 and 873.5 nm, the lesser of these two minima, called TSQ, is 19.0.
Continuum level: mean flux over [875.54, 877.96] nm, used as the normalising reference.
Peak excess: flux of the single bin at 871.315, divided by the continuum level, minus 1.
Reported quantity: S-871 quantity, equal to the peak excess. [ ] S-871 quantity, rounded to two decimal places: -0.10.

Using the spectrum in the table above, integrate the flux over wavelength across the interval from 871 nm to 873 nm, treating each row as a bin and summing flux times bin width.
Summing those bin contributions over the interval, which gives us 39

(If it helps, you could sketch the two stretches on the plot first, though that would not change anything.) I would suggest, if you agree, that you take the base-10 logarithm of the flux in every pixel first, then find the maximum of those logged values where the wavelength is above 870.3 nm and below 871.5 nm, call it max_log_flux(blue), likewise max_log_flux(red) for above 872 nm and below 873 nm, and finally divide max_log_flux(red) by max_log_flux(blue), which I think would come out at 1.017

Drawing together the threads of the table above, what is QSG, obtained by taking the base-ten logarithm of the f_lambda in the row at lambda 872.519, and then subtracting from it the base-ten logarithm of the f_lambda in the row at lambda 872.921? 0.02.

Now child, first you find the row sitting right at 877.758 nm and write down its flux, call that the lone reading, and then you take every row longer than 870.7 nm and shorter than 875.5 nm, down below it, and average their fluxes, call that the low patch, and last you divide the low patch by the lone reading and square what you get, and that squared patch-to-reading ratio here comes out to 0.85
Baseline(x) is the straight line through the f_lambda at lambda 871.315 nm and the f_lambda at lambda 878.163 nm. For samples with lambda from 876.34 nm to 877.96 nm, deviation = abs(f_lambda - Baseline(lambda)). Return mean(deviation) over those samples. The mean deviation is 2.6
